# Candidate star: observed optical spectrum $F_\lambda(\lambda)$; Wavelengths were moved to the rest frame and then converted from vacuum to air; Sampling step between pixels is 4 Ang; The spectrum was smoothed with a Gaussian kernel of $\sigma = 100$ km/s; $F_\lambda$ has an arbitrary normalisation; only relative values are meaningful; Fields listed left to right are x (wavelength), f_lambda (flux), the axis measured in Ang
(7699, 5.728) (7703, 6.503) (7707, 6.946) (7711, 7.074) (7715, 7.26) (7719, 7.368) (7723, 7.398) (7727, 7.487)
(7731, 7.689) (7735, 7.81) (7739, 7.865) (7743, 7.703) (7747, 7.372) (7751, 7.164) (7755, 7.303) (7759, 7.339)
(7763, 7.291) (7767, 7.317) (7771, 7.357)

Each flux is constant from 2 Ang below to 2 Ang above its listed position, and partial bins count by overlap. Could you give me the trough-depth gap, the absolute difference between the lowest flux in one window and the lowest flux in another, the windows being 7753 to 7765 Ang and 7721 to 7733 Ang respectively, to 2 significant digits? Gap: 0.11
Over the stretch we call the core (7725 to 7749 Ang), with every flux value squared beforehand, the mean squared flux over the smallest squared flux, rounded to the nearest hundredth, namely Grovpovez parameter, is 1.08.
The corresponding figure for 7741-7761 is 1.06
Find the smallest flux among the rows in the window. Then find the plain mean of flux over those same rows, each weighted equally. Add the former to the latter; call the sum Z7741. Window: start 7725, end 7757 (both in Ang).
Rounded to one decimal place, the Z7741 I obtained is 14.7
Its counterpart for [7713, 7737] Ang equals 14.8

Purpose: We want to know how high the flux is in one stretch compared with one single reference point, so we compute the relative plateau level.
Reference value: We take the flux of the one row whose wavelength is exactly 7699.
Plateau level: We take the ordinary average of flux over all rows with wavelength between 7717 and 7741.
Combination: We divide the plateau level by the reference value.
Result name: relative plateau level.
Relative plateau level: 1.33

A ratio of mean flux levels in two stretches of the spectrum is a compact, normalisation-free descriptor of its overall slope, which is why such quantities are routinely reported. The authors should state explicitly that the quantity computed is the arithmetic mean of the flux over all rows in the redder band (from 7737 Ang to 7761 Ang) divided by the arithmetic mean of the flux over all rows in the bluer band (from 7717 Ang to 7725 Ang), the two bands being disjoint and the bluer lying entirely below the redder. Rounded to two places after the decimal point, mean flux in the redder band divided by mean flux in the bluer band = 1.01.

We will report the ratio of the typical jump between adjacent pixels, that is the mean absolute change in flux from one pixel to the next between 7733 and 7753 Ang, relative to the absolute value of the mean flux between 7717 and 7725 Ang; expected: 0.0256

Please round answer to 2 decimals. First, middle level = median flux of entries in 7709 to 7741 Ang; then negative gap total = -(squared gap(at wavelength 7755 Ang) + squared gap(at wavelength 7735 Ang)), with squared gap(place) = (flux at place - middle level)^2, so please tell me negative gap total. -0.15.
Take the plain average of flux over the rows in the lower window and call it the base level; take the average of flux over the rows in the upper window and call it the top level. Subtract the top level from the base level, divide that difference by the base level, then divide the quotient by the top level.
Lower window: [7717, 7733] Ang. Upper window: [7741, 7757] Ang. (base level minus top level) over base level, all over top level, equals 0.002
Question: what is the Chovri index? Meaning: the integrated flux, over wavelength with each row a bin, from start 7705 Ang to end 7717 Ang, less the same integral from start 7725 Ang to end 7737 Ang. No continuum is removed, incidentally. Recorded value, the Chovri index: -6.8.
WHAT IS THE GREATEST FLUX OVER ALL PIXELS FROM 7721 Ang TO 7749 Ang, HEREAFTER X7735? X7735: 7.865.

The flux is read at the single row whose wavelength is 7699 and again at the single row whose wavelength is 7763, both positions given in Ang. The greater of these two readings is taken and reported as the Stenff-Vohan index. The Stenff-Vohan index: 7.29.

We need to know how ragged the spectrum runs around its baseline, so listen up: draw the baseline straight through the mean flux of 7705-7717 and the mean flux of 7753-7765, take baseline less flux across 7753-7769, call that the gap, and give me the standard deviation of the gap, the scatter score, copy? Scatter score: 0.03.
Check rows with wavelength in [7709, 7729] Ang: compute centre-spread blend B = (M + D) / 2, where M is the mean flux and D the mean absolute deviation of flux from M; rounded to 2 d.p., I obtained 3.72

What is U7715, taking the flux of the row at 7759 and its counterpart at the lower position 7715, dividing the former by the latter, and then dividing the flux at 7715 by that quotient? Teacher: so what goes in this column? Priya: 7.2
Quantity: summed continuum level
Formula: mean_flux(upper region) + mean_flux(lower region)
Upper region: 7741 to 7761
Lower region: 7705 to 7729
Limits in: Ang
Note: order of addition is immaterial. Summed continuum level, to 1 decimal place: 14.6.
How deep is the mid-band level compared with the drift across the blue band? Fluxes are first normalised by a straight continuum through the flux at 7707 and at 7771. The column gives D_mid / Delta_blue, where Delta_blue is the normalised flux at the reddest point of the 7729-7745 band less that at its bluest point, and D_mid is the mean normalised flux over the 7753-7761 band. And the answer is -104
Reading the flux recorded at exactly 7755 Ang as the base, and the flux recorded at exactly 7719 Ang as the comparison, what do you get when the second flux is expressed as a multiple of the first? 1.01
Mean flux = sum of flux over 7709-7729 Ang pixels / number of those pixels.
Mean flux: 7.32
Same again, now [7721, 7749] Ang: 7.62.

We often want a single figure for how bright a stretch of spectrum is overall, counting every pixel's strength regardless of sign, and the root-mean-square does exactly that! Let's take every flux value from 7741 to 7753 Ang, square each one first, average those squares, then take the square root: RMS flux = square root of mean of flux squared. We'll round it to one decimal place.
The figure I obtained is 7.4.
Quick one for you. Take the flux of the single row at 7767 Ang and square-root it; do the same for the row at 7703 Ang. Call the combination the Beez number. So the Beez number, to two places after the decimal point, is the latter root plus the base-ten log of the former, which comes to 2.98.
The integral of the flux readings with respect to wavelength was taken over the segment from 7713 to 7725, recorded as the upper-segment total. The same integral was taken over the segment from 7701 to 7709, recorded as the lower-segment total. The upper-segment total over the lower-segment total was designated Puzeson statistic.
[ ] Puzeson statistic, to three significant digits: 1.64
